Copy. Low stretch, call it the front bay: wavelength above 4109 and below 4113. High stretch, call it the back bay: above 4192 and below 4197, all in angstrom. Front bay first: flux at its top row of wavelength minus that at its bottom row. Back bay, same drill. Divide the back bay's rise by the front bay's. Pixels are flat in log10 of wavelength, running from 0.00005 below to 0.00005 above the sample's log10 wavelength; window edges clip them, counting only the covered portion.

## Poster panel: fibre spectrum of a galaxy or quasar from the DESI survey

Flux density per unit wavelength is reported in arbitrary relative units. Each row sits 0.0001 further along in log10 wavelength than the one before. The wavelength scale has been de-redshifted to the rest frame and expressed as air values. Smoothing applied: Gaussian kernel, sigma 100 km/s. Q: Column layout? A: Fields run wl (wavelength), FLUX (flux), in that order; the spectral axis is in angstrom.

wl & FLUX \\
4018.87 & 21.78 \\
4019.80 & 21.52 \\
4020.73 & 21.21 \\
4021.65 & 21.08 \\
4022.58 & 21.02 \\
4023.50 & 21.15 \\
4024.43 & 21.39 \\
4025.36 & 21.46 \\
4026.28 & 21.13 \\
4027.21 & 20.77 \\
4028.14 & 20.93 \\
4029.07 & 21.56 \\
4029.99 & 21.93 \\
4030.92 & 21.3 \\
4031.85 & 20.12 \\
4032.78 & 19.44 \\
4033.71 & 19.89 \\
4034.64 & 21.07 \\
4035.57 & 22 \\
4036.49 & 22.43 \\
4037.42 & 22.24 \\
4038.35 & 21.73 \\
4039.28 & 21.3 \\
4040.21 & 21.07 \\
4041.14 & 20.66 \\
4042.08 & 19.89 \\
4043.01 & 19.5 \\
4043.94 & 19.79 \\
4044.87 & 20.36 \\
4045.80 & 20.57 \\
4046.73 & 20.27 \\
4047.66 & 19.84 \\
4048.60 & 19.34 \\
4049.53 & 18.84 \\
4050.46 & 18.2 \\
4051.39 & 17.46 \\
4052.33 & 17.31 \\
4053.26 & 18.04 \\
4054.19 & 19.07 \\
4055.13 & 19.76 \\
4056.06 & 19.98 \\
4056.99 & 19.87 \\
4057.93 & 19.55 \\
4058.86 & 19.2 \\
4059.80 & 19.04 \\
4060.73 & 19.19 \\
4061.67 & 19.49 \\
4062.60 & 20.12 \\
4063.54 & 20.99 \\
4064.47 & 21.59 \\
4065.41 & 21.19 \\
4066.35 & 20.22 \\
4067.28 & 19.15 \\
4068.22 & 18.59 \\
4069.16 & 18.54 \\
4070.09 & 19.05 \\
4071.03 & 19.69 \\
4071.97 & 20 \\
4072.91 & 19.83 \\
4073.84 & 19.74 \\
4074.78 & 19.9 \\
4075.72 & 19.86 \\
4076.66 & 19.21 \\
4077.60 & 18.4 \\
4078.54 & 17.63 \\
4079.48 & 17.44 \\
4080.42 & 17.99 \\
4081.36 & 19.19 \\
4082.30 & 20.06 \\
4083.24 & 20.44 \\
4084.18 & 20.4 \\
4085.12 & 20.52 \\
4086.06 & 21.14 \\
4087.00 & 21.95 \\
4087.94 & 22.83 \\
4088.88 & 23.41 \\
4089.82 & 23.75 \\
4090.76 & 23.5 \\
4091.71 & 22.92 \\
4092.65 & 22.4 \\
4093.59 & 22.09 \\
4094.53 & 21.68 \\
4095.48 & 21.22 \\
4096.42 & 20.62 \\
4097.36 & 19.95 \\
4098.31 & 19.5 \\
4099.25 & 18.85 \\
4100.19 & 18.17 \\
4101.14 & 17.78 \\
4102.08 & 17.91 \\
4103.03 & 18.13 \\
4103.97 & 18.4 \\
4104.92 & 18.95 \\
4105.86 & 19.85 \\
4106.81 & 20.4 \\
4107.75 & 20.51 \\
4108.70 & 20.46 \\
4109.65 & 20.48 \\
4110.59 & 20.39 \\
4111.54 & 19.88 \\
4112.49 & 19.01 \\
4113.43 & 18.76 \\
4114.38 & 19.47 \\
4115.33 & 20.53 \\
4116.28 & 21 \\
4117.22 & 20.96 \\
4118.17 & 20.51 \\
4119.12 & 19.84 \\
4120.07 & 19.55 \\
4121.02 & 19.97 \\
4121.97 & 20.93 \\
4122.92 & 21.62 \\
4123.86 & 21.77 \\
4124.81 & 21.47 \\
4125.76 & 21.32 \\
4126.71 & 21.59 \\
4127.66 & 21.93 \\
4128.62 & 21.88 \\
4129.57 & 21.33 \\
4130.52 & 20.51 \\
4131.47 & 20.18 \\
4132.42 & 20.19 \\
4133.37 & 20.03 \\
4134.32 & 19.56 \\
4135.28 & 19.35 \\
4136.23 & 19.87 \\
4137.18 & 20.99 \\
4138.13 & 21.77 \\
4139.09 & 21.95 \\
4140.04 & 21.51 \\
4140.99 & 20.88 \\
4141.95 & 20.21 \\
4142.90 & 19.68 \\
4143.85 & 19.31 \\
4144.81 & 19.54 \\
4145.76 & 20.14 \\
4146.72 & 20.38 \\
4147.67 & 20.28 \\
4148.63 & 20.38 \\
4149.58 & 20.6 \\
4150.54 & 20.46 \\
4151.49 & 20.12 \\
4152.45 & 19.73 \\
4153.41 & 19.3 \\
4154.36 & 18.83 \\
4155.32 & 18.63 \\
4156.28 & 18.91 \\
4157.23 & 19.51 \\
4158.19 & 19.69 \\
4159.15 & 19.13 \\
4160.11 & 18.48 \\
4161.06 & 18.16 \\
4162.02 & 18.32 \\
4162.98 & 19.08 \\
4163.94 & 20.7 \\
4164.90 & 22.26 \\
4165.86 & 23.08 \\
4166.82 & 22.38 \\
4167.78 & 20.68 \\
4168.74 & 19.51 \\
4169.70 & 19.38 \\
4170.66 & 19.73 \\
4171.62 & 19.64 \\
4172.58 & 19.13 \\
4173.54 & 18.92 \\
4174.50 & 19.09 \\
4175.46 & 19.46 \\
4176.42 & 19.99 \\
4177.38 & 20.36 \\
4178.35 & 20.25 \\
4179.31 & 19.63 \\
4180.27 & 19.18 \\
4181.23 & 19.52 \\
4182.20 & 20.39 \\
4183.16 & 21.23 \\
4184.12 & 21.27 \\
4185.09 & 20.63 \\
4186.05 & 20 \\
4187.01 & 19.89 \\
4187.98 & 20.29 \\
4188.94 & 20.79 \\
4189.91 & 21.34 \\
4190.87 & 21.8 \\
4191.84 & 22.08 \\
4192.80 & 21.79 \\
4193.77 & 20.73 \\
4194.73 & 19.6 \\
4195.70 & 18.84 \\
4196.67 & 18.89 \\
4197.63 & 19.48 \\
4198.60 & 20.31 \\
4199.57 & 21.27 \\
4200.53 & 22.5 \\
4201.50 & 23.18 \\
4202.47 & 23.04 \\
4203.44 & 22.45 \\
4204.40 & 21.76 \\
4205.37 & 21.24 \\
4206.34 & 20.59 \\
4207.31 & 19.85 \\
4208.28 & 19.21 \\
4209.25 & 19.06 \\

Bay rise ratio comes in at 2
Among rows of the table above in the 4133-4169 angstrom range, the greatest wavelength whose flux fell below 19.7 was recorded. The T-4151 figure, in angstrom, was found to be 4168.74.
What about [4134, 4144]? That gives 4143.85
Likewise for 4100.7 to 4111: 4104.92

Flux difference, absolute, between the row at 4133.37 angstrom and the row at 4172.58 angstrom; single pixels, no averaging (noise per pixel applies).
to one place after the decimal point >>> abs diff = 0.9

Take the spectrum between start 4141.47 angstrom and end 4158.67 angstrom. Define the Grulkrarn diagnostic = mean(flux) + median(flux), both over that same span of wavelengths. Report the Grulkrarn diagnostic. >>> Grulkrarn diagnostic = 39.5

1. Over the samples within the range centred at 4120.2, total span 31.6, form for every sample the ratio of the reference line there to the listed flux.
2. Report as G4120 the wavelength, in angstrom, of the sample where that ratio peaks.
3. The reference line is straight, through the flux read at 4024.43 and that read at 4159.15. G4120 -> 4113.43 angstrom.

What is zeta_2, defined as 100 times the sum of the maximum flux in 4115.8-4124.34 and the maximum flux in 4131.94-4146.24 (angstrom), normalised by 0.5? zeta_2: 8744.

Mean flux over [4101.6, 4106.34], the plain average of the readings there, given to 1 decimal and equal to 18.6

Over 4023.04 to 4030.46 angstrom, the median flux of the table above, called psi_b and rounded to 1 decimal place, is 21.3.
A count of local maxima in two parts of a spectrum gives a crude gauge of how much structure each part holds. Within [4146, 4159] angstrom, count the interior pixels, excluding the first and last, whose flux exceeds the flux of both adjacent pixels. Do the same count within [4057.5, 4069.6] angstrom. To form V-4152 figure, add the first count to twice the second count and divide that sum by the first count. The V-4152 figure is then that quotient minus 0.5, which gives 2.5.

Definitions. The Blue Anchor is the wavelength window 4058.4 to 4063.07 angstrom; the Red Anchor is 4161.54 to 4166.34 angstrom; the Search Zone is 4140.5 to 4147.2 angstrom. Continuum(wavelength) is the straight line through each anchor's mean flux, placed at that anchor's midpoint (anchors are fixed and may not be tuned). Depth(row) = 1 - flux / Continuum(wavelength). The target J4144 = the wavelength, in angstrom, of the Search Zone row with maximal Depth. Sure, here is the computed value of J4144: 4143.85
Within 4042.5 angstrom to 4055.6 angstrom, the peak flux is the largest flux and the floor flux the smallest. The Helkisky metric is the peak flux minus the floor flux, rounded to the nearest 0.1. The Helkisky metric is 3.3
